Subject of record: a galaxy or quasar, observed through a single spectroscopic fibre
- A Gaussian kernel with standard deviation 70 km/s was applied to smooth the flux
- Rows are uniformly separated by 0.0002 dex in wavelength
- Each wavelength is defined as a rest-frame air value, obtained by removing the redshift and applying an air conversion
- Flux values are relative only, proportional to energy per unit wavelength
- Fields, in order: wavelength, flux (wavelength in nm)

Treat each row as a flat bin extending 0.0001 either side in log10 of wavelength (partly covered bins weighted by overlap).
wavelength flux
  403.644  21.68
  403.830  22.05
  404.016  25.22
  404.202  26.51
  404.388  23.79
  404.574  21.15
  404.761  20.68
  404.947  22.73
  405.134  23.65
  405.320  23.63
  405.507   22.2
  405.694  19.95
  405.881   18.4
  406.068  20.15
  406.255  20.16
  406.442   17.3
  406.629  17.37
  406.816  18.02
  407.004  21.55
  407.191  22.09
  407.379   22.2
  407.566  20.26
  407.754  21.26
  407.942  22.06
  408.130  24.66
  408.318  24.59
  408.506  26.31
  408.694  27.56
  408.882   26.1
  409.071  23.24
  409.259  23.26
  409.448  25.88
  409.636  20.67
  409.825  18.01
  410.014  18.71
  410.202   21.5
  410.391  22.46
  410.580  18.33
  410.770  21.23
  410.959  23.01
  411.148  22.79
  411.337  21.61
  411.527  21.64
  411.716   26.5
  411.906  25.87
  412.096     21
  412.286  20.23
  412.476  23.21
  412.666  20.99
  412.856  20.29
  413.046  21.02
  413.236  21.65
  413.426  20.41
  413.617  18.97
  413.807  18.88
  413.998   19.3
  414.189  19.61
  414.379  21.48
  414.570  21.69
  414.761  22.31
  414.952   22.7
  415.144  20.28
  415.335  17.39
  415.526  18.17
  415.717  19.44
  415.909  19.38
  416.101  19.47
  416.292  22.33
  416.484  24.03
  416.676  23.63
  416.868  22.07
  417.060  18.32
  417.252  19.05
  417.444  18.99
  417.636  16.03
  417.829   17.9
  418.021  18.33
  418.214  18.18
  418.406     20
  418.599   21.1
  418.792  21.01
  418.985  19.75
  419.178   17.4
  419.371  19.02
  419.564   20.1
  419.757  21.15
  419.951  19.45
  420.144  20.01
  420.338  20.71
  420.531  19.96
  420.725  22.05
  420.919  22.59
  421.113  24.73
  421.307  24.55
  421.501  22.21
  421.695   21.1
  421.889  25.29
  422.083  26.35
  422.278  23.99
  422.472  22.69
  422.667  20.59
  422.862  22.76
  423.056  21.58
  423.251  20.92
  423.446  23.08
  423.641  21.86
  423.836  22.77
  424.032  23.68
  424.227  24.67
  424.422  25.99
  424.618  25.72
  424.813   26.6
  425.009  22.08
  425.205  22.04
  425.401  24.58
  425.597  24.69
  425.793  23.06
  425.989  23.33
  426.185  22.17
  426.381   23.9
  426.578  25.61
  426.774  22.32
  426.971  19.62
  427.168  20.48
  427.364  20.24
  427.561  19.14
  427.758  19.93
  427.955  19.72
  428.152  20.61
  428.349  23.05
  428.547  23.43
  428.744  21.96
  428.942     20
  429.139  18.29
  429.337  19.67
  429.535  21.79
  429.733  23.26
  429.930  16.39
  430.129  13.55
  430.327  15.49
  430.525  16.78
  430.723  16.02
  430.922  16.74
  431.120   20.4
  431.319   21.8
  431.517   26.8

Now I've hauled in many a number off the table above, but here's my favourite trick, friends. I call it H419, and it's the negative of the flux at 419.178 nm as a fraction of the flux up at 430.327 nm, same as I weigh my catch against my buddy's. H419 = -1.12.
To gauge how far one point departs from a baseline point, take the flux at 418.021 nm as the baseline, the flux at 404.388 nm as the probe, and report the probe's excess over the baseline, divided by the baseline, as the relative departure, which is 0.30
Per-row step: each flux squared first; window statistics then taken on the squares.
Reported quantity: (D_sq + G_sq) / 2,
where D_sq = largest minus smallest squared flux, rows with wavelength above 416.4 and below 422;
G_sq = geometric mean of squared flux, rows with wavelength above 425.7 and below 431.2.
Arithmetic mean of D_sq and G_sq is 392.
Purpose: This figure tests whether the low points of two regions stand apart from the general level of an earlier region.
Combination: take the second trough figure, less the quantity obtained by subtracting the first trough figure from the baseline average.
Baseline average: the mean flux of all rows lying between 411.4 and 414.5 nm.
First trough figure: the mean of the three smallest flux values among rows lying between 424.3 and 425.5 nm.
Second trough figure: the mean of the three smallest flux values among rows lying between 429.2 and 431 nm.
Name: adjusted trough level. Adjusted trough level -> 17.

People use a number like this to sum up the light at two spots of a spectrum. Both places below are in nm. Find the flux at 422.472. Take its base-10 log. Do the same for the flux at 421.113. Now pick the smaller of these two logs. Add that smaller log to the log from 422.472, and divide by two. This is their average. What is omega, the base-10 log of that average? 0.132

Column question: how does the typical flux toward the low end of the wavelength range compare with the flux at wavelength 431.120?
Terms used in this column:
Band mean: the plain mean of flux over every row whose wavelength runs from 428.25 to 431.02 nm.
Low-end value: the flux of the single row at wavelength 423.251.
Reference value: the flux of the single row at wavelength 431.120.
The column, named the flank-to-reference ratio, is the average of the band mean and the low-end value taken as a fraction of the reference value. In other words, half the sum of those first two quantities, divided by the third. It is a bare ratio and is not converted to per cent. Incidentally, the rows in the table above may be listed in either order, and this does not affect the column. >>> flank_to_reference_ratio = 1.0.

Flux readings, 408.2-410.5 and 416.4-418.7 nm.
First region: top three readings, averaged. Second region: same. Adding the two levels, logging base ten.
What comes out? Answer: 1.70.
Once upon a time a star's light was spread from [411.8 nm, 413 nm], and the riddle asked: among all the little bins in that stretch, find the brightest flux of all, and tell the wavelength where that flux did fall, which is 411.906 nm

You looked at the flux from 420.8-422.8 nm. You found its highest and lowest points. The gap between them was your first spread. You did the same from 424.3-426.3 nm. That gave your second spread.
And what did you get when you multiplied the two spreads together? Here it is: 26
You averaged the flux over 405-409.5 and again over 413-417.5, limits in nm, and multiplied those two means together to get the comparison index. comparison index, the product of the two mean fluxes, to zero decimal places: 453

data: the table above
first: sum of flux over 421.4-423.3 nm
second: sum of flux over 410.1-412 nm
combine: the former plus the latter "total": 452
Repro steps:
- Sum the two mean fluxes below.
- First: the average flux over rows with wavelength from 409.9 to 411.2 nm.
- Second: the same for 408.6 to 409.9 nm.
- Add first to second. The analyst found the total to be 44.7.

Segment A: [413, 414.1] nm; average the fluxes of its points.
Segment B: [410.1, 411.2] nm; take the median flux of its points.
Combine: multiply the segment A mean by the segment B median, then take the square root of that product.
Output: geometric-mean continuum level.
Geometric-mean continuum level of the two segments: 21.0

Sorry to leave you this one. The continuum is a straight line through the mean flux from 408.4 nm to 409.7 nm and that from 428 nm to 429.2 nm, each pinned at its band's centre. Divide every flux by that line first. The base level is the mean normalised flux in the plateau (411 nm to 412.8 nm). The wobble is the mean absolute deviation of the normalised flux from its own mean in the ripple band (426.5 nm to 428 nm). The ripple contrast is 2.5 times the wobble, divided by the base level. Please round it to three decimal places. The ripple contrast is 0.185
